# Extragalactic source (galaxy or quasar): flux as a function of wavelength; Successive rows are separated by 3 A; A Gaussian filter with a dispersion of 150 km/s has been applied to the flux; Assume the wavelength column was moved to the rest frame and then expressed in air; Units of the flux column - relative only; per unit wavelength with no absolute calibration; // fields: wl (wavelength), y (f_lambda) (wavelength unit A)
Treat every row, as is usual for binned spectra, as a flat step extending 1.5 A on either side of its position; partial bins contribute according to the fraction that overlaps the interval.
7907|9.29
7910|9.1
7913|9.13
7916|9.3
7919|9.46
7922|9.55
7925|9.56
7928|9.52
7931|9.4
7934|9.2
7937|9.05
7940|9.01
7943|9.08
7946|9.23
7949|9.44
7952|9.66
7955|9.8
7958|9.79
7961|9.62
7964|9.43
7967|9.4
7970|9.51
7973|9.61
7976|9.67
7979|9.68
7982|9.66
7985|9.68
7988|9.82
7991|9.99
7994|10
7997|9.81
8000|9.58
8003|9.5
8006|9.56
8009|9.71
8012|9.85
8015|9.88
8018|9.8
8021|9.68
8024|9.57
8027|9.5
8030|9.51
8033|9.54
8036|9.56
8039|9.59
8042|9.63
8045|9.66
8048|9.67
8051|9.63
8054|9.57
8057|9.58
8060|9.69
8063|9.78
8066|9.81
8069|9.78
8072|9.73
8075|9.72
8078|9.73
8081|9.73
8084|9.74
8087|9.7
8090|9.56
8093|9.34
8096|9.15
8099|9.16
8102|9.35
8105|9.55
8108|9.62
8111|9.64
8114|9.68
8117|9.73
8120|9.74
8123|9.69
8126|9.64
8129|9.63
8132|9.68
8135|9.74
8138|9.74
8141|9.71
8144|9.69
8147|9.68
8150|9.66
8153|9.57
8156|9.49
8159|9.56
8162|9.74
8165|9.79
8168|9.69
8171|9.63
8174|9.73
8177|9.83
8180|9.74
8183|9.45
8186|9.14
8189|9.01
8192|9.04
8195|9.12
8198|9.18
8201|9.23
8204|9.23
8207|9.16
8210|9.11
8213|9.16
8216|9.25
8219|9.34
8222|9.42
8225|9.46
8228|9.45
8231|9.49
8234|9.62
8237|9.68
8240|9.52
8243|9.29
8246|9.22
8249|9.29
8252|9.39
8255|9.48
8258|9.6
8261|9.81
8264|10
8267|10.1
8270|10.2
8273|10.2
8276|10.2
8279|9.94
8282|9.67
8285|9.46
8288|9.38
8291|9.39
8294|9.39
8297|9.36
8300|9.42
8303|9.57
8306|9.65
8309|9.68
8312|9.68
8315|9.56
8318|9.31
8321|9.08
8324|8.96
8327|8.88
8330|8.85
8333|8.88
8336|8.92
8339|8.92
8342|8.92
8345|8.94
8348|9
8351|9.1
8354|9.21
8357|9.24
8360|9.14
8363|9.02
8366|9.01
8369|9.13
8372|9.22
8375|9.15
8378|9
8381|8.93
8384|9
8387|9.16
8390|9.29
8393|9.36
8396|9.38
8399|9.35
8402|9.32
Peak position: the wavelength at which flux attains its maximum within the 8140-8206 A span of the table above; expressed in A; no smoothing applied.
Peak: 8177 A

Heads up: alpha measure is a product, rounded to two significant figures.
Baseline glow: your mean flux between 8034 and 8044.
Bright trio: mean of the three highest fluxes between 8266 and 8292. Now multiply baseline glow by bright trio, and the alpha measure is 98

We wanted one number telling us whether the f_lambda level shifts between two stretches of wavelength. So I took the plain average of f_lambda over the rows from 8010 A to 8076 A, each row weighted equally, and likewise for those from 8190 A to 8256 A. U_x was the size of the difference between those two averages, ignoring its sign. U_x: 0.35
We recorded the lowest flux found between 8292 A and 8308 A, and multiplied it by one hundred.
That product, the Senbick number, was 936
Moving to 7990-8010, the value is 950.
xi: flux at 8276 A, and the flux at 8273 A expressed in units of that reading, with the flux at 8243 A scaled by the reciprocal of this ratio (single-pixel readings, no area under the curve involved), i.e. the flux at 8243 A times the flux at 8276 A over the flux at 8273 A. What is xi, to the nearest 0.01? 9.29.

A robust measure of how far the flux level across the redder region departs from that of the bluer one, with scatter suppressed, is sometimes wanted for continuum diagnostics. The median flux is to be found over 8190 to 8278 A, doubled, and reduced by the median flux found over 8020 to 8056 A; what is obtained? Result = 9.3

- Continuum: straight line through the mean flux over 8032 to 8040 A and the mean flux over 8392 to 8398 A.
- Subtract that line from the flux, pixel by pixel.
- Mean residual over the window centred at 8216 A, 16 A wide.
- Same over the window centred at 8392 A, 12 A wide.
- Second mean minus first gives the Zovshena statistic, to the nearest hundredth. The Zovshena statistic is 0.14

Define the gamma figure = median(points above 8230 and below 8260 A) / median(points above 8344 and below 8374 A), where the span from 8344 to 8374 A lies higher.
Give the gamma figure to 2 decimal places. 1.04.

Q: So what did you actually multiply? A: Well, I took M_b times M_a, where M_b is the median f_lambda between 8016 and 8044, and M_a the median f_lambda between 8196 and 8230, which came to 88.3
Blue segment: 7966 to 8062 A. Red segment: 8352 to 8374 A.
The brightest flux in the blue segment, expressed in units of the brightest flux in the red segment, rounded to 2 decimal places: 1.08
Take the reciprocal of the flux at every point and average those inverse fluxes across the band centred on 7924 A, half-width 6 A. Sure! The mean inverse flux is 0.105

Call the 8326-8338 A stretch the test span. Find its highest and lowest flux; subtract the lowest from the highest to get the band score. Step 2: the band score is 0.1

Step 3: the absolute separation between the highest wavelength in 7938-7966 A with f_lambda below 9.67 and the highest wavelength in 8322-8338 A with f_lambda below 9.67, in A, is 372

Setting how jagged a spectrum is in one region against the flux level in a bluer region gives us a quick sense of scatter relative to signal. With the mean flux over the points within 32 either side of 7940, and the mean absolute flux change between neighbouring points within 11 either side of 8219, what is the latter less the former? -9.33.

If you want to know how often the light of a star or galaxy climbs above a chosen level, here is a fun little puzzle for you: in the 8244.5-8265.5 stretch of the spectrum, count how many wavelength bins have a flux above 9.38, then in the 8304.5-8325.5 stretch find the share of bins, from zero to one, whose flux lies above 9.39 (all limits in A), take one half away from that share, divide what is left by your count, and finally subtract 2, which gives -1.99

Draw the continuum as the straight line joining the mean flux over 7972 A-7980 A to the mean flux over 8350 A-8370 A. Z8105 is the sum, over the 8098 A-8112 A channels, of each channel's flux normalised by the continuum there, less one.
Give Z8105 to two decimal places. -0.01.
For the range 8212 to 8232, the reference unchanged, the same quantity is 0.04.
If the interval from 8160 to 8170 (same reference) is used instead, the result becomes 0.11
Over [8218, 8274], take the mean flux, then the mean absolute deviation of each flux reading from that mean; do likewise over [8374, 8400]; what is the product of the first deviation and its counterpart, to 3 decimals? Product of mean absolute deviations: 0.036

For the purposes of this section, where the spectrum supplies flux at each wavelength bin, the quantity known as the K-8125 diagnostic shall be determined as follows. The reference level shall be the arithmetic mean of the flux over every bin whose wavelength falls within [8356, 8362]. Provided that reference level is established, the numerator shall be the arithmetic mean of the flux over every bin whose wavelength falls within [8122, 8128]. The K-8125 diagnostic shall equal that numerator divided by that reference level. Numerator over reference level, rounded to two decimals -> 1.05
